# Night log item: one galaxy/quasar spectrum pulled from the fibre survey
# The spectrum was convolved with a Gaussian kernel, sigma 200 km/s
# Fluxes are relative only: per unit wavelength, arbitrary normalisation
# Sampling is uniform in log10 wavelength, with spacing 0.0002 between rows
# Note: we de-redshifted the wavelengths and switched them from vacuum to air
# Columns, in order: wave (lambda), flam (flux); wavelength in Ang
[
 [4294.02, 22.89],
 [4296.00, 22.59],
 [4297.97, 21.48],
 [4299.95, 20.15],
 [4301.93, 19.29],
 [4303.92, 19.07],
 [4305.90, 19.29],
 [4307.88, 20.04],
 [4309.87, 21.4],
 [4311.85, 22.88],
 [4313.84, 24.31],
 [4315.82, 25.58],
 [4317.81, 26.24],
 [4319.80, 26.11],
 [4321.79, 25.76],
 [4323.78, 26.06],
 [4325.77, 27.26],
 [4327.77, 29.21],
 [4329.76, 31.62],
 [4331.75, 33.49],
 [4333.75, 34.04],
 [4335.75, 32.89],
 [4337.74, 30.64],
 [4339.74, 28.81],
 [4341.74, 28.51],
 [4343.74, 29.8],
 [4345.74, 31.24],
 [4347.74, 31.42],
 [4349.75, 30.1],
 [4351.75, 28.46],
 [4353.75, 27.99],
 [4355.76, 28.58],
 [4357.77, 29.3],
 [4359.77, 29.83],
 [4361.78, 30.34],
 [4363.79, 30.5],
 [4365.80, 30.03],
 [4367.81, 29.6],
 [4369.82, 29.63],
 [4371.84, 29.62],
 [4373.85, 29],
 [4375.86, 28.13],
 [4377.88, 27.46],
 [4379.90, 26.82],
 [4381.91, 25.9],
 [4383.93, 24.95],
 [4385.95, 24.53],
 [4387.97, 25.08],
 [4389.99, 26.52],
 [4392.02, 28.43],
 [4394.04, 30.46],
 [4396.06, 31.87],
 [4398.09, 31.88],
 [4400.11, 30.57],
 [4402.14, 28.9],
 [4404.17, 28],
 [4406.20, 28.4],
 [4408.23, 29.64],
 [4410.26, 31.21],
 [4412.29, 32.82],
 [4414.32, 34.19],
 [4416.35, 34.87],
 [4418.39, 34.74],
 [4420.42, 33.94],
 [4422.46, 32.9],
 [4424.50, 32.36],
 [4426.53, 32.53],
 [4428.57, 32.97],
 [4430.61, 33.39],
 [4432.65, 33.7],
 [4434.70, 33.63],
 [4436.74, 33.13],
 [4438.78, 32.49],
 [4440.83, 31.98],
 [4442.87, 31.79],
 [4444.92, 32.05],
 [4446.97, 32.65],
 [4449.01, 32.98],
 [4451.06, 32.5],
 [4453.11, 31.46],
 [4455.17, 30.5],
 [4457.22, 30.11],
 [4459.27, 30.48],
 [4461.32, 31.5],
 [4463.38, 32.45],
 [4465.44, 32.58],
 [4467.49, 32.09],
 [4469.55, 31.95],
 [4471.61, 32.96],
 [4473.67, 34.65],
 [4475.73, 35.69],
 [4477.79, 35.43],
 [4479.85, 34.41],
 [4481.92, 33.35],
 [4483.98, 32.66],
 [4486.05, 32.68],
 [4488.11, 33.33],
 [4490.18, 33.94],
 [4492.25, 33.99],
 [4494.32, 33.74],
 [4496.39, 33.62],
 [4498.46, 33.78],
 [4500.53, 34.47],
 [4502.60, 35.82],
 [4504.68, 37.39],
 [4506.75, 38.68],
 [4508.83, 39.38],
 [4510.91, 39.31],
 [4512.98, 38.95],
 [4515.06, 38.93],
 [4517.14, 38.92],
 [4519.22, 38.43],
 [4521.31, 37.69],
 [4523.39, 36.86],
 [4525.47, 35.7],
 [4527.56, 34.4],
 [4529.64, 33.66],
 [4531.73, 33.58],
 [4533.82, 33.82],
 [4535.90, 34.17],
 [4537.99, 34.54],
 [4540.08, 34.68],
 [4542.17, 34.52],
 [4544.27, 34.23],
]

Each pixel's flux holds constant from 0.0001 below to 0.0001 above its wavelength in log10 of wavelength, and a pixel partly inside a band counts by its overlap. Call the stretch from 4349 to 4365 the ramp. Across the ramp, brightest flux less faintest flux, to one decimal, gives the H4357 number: 2.5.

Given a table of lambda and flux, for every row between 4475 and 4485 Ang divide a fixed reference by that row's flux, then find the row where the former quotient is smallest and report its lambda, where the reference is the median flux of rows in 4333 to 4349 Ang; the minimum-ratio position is 4475.73 Ang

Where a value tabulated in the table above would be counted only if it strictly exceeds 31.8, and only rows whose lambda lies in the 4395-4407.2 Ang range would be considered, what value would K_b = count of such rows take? 2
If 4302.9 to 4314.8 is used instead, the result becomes 0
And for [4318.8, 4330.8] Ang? 0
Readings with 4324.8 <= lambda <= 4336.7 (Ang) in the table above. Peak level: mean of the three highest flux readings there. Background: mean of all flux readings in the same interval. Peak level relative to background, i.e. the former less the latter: 2.1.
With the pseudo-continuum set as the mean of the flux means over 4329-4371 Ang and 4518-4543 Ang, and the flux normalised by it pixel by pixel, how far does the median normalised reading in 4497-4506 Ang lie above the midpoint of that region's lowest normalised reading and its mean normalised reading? 0.017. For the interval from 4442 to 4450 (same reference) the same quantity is 0.008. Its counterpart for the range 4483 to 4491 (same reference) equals 0.003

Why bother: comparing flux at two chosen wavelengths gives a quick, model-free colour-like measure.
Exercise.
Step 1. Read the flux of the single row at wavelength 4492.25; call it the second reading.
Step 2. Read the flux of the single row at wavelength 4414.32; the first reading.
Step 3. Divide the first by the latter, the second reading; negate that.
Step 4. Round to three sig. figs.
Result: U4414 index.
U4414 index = -1.01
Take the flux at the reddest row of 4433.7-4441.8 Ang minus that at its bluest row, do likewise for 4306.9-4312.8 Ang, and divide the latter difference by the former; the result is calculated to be -1.7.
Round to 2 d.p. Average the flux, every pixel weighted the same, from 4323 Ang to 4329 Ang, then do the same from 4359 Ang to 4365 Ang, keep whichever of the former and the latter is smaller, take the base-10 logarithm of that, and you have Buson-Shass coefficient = 1.44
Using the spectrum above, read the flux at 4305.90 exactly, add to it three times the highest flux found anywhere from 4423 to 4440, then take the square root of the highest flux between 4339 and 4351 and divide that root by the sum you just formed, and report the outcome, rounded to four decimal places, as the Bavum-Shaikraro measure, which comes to 0.0466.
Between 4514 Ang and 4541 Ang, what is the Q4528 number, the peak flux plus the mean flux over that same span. 75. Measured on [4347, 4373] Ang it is 61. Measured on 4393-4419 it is 66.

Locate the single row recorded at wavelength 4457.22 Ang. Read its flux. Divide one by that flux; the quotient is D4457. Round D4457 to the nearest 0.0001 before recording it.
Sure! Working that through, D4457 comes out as 0.0332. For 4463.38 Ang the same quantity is 0.0308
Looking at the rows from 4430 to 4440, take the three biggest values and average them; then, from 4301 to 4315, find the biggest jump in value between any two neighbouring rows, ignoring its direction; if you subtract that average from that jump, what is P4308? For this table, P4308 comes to -32.1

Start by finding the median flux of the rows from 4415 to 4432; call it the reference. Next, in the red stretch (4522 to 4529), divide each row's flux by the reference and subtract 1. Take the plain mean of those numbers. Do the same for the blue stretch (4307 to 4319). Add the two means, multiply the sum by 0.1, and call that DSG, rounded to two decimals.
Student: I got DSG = -0.02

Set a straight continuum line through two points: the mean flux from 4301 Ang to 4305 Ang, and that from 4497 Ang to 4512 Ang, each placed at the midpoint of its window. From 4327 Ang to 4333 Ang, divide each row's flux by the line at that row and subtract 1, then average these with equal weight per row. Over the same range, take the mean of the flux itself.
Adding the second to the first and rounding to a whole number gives 32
